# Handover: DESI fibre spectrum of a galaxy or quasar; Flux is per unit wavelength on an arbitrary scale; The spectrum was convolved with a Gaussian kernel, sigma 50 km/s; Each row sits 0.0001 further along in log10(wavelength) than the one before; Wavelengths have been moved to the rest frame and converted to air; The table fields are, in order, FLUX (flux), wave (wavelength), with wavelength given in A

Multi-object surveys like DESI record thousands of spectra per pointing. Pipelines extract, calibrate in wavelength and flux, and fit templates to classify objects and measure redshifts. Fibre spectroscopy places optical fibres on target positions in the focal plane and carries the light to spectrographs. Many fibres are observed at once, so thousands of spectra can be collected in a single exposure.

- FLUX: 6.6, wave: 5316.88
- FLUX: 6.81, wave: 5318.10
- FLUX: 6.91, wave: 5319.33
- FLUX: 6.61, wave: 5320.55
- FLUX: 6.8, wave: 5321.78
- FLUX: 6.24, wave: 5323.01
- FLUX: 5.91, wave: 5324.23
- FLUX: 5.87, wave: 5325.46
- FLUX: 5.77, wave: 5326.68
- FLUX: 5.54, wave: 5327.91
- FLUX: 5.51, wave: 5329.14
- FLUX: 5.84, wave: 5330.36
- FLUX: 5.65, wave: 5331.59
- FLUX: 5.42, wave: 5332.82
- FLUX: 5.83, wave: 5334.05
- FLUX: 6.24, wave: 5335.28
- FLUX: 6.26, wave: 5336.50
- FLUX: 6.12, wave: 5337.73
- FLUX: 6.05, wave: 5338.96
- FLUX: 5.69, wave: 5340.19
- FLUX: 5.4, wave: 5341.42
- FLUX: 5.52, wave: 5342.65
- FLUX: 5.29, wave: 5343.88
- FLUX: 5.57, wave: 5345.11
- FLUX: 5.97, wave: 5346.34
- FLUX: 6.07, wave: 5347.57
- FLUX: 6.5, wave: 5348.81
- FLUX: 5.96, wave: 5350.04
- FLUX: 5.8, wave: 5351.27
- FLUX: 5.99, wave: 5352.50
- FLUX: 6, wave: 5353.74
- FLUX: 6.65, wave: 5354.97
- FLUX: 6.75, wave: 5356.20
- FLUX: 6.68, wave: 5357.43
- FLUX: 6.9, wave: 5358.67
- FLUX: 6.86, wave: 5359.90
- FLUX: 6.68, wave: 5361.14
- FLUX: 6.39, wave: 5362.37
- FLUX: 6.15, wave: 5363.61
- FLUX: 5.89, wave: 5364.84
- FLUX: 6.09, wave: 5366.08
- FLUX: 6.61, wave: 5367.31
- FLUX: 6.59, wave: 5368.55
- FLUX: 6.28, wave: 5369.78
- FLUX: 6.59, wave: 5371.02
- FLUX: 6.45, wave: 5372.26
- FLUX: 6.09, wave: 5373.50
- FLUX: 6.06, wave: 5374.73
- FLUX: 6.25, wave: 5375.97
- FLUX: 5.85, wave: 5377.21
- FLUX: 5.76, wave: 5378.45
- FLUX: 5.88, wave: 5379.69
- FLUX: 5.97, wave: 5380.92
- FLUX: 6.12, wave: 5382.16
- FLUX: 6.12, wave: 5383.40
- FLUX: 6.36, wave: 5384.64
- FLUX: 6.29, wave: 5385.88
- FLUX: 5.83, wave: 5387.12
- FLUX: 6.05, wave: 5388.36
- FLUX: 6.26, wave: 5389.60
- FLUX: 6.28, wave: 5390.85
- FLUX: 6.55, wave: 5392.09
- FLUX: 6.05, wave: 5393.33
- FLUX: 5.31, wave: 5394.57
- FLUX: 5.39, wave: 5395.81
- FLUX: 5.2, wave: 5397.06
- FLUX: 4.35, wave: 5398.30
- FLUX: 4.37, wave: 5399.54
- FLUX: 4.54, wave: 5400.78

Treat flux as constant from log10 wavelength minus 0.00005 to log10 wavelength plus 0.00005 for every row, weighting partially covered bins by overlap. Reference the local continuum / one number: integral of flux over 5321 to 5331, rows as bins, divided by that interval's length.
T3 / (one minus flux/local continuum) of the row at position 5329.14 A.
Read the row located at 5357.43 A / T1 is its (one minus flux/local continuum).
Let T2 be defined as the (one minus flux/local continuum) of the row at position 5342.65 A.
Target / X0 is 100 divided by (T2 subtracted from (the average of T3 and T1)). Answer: -1034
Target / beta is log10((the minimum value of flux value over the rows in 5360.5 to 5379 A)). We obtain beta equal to 0.760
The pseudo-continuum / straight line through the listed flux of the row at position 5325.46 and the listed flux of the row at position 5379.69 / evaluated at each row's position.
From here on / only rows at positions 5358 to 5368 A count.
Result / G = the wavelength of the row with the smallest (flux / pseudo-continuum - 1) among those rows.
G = 5364.84 A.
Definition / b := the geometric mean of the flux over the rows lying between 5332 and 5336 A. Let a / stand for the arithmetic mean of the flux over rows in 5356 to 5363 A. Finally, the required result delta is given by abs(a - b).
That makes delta 0.89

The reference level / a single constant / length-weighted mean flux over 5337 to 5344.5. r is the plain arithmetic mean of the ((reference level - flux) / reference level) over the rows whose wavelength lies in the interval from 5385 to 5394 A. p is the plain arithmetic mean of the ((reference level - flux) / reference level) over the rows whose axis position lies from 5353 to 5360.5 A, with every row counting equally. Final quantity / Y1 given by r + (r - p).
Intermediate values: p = -0.168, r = -0.09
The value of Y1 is -0.01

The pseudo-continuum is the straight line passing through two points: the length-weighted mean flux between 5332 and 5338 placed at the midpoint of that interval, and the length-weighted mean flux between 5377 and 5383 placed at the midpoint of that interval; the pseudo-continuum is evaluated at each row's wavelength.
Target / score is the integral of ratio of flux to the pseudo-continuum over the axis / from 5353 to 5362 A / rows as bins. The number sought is 10.0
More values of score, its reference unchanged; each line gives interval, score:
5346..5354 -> 8.1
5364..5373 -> 9.6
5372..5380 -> 8.1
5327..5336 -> 8.7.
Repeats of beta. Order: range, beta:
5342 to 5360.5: 0.723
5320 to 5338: 0.734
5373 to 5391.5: 0.760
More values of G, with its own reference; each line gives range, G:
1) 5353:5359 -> 5353.74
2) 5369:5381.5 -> 5378.45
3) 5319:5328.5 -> 5327.91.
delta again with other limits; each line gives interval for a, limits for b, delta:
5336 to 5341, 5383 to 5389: 0.10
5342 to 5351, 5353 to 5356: 0.48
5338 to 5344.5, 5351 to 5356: 0.51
